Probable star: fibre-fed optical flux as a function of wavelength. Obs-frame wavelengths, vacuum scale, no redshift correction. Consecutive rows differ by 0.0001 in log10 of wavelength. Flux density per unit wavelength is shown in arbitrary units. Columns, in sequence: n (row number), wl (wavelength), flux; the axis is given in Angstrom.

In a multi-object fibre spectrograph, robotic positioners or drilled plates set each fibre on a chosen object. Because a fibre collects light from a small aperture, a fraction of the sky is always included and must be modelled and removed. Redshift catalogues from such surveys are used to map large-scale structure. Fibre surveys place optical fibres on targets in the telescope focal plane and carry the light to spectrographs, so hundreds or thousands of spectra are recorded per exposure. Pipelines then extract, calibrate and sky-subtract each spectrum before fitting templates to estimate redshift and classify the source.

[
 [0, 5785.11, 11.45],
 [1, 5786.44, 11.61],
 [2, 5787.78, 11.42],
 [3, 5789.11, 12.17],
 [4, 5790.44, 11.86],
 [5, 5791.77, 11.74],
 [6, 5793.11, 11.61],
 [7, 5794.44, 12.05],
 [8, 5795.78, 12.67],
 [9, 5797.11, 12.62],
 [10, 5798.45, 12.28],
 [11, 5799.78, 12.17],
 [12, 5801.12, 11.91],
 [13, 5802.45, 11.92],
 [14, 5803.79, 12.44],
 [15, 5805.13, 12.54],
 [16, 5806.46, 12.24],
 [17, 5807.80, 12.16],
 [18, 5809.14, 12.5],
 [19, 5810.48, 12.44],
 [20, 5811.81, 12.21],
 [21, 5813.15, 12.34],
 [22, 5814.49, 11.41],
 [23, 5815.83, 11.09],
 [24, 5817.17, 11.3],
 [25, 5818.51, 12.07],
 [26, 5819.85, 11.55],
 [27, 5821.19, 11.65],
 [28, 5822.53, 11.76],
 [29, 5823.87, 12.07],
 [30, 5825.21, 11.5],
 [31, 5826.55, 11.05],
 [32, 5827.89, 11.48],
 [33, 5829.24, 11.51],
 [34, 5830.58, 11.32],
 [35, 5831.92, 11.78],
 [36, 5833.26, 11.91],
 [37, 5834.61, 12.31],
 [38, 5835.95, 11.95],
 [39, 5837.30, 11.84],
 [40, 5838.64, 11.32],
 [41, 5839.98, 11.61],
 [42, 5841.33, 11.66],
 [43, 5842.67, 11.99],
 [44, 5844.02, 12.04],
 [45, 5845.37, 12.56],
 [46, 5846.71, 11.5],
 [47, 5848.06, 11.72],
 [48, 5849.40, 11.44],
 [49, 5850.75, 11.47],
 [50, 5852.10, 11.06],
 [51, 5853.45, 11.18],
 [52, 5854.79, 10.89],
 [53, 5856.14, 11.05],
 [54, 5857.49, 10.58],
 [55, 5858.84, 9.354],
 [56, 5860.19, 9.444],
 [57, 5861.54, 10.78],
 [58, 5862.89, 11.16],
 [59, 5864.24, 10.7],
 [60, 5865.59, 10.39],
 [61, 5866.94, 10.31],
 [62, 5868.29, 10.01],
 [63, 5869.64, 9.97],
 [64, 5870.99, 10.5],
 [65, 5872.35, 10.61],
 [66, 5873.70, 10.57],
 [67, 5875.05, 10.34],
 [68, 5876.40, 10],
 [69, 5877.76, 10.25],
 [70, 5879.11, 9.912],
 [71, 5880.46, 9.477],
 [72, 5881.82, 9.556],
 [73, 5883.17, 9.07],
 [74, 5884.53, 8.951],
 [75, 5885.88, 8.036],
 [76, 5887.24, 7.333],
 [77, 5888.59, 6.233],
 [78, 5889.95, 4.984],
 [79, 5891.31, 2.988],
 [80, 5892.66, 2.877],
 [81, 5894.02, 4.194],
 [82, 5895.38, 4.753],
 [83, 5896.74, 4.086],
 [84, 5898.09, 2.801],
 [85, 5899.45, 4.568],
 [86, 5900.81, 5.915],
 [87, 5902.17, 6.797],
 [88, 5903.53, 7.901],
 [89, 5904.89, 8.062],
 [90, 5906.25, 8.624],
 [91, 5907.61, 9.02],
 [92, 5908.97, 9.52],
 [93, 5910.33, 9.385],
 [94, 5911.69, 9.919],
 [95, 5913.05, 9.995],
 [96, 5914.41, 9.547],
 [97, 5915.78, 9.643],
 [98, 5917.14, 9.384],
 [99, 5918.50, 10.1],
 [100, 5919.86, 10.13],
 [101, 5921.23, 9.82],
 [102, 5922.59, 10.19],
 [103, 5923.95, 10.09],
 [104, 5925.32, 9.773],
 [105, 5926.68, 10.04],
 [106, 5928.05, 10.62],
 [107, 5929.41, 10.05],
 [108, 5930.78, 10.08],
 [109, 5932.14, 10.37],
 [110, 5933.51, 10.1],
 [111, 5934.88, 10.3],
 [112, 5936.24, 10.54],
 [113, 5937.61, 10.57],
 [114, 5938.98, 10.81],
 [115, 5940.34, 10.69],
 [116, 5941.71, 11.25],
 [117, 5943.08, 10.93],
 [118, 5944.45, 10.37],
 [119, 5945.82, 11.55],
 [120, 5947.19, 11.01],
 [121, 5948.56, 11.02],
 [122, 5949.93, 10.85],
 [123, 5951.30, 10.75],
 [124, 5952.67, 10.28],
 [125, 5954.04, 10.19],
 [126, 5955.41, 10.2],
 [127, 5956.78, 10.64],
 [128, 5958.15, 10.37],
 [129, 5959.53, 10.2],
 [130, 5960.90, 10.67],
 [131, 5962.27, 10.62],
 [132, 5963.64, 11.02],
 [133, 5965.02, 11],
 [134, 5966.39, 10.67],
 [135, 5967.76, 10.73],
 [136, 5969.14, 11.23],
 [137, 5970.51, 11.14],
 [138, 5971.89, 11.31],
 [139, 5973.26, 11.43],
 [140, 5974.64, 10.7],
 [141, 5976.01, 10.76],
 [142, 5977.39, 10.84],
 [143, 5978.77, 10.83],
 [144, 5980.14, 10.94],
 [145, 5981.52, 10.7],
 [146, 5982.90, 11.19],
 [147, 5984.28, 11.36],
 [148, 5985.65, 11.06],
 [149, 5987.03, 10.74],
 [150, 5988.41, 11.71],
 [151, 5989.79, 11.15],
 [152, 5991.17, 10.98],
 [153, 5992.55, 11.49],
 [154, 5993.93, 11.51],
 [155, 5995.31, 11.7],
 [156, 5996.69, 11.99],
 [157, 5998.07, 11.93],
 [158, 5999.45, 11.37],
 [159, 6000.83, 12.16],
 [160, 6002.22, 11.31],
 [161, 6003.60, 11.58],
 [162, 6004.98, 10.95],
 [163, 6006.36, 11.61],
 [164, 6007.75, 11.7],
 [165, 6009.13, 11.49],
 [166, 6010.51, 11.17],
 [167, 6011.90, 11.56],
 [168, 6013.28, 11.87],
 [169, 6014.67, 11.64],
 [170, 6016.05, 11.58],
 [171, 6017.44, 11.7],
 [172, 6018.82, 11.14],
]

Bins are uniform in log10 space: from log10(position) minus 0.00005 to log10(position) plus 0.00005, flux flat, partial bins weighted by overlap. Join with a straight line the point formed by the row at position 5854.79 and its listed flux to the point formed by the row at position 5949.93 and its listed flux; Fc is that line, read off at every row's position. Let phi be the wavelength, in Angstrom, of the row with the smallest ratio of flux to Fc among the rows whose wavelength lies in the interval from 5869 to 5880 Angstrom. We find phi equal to 5879.11 Angstrom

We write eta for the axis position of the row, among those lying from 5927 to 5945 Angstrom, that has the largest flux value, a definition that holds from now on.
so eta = 5941.71 Angstrom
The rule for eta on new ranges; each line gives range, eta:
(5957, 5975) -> 5973.26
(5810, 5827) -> 5810.48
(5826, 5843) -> 5834.61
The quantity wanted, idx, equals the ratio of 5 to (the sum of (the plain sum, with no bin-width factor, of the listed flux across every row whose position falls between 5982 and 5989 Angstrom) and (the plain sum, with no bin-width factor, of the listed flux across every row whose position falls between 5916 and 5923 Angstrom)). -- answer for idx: 0.047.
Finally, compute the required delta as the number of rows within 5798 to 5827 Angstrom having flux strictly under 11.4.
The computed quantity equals 3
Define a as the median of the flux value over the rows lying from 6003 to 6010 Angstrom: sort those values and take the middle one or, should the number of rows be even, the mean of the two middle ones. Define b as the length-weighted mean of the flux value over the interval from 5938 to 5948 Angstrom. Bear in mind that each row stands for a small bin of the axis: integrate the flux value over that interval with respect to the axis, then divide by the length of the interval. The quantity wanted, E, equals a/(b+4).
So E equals 0.78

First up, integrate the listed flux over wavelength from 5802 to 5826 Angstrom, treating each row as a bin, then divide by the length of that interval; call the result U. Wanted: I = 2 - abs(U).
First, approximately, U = 11.9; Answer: -9.9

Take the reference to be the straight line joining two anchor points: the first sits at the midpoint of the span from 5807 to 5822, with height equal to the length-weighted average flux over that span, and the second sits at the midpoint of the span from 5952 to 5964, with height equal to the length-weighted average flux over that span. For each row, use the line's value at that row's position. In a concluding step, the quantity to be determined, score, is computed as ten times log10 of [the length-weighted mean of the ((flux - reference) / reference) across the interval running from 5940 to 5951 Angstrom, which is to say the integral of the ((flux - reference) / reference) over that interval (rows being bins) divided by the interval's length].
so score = -14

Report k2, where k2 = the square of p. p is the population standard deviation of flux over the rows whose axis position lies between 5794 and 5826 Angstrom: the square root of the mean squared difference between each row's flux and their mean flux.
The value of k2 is 0.18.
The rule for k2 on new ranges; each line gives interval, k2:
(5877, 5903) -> 6.29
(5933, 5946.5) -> 0.18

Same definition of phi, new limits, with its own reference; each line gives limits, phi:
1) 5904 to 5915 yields 5904.89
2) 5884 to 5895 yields 5892.66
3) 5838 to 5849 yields 5838.64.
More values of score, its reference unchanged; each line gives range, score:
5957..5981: -13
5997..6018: -8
